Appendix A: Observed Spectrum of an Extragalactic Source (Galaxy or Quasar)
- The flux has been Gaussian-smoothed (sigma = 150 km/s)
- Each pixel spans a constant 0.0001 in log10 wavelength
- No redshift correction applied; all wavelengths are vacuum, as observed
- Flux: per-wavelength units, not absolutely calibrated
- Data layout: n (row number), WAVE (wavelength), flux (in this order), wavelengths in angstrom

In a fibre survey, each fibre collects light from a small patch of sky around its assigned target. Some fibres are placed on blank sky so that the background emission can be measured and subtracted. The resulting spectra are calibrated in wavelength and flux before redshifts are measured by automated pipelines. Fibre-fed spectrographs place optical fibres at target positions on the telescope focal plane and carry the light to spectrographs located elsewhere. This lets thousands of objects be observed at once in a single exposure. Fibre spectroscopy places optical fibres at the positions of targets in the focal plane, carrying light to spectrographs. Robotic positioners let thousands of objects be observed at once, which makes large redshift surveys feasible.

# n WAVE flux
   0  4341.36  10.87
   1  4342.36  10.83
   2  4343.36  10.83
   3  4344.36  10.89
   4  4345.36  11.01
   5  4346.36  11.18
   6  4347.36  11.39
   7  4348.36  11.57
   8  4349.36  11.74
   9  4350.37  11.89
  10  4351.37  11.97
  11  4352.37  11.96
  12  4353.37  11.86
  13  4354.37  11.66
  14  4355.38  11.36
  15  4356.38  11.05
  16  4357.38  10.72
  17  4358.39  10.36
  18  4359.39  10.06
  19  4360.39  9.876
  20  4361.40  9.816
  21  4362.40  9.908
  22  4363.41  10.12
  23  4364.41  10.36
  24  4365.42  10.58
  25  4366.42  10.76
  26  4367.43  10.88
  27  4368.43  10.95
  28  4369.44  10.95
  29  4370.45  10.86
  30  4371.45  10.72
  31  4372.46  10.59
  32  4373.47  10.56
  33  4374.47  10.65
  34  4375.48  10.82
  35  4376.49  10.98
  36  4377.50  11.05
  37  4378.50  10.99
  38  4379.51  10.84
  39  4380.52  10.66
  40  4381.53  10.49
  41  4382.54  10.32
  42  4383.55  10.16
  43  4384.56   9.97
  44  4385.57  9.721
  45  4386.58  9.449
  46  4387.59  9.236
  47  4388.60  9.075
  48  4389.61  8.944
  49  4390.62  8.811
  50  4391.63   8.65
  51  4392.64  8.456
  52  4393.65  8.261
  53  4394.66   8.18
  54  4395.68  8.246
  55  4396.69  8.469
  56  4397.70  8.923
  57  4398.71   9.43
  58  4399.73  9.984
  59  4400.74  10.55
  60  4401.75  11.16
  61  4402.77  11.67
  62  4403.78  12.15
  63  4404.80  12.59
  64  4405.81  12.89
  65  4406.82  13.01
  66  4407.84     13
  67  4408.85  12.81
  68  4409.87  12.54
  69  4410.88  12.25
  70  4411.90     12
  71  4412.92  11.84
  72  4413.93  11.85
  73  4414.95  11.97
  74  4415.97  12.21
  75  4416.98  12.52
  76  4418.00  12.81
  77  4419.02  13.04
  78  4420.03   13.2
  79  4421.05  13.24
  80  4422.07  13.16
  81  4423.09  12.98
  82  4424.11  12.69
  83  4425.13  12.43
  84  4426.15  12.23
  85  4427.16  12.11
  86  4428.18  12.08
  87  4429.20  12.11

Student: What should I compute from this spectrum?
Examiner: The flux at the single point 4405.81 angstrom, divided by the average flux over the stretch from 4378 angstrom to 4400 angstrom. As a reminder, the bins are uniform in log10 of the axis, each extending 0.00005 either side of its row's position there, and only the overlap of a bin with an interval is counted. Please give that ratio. 1.37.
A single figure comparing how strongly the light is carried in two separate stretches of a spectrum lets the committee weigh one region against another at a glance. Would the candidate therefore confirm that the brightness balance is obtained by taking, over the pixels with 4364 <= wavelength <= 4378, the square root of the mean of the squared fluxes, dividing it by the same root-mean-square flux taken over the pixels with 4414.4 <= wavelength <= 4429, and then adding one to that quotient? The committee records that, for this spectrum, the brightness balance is 1.85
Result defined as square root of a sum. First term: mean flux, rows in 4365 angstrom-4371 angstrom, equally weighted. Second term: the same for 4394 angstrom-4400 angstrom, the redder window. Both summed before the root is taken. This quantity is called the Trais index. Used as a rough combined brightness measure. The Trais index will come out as 4.4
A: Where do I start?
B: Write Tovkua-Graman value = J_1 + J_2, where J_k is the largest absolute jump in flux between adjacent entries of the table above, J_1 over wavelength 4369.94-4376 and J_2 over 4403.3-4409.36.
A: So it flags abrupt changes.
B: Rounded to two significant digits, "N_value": 0.61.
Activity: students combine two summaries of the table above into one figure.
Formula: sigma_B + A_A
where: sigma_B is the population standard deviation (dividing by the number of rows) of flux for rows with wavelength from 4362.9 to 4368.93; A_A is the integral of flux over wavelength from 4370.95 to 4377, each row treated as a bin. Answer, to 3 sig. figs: 65.1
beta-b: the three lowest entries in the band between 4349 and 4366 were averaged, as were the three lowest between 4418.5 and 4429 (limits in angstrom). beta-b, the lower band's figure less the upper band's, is -2.3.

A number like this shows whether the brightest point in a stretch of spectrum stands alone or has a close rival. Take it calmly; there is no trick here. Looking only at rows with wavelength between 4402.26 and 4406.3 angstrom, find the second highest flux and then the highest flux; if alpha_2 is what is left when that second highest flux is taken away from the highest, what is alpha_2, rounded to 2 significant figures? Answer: 0.30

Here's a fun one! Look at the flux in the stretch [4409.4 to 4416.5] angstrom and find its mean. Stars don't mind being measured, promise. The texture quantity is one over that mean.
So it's 0.083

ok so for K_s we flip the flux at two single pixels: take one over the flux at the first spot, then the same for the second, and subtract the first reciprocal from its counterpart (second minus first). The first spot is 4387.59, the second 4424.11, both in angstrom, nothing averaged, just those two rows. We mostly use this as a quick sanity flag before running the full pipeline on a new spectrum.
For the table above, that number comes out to -0.029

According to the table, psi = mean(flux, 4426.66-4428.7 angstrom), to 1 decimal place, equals 12.1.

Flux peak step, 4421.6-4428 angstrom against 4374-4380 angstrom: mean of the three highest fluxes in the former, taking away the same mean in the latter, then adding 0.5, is 2.44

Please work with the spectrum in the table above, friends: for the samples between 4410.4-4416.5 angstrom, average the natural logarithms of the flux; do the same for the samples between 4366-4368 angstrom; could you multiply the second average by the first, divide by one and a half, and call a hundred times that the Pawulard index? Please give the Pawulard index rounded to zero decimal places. 395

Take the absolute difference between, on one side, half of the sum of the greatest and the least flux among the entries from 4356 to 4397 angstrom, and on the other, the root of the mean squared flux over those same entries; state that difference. 0.46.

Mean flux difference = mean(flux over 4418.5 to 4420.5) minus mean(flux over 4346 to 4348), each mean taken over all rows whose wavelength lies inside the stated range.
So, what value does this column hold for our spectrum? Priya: 1.8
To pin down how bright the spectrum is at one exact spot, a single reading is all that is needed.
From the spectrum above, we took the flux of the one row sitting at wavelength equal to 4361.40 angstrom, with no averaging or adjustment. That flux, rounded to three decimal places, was 9.816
